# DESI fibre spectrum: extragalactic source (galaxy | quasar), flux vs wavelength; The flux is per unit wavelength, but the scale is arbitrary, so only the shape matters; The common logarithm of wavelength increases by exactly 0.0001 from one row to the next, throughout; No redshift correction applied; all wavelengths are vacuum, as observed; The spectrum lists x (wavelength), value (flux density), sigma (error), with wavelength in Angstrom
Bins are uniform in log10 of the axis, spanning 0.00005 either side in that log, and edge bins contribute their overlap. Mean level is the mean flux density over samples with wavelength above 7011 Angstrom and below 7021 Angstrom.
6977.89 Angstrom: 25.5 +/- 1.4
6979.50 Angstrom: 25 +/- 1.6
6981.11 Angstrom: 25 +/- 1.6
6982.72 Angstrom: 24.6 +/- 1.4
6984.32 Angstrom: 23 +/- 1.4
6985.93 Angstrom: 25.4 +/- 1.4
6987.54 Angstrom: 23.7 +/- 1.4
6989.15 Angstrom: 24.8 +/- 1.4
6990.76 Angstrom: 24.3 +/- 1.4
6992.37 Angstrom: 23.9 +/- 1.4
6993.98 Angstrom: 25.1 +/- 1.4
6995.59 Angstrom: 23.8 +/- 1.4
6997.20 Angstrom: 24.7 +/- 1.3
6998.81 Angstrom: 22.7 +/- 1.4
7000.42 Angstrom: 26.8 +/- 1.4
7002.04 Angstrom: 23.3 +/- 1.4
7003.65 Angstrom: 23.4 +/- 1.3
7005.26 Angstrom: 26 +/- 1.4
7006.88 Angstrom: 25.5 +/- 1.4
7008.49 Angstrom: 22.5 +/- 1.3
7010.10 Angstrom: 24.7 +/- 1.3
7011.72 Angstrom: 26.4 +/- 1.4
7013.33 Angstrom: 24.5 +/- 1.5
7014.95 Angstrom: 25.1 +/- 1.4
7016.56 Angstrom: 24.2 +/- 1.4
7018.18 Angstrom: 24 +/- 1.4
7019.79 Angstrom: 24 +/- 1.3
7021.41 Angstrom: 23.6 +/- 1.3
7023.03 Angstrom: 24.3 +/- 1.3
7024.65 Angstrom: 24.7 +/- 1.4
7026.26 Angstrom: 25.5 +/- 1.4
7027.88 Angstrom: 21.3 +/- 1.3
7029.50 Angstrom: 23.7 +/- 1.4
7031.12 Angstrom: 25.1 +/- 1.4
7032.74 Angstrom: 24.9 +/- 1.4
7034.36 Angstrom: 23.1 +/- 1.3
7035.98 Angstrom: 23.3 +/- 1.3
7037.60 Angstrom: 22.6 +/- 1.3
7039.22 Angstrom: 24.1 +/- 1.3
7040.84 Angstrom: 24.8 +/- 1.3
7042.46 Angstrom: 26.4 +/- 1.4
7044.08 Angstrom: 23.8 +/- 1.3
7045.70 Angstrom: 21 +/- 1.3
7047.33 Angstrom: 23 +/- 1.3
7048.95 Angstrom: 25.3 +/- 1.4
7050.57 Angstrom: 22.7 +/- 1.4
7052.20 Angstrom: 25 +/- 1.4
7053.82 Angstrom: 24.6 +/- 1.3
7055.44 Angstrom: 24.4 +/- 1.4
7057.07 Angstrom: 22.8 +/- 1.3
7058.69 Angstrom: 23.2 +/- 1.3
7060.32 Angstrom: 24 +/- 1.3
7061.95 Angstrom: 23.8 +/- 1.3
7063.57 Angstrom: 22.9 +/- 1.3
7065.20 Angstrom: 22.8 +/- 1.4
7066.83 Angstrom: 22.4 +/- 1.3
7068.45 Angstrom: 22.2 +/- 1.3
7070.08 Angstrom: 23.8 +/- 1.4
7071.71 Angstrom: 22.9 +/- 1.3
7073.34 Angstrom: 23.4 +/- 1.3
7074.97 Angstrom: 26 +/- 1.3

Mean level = 24.7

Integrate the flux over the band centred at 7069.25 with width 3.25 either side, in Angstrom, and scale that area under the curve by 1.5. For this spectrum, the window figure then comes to 223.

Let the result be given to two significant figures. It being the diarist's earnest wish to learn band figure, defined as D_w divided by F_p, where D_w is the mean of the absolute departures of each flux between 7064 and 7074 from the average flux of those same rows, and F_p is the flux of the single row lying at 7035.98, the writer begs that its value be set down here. 0.020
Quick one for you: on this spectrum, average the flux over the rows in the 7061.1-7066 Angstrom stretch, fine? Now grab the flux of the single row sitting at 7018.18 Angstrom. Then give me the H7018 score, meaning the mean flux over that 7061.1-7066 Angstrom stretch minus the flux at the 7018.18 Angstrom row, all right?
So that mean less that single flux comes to -0.8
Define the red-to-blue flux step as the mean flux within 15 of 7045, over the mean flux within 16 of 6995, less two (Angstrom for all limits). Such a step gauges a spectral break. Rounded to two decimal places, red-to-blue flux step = -1.02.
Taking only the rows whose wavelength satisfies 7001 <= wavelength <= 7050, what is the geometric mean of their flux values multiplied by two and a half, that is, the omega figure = 60.3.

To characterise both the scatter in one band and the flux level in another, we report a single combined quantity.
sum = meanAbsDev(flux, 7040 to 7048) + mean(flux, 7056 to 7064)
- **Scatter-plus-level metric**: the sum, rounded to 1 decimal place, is 24.8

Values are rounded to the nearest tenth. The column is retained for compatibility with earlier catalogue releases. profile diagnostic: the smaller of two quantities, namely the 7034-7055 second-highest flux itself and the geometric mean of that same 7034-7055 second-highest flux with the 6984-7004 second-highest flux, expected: 25.3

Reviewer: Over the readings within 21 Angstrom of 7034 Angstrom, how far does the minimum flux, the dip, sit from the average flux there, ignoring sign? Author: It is 3.0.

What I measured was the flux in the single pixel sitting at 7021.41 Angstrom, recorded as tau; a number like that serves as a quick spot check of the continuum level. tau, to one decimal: 23.6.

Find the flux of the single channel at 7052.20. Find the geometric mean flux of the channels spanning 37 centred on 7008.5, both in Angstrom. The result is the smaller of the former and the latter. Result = 24.5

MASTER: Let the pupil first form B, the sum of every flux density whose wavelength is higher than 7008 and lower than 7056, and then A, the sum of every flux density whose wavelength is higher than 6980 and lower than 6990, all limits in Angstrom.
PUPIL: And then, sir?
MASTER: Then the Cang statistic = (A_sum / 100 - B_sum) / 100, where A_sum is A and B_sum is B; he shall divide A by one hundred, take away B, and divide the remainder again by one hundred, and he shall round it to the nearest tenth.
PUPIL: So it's -7.2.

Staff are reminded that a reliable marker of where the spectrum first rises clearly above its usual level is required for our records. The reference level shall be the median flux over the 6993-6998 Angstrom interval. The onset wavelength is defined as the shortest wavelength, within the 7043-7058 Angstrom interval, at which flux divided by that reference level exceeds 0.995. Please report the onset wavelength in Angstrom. 7048.95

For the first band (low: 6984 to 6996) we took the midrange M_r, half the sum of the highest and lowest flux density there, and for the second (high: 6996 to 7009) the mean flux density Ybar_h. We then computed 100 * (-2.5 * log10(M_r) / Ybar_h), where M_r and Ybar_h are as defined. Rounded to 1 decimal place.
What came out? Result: -14.2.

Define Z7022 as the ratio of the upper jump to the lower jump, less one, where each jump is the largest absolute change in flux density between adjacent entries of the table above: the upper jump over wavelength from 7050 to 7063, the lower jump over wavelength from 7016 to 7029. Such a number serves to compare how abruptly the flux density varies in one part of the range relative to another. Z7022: -0.45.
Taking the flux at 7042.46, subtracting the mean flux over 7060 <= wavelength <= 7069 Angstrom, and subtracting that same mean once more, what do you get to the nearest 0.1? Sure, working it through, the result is -19.6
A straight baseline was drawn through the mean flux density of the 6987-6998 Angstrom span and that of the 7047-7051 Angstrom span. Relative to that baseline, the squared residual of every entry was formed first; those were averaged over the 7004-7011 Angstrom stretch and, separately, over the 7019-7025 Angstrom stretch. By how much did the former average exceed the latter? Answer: 1.8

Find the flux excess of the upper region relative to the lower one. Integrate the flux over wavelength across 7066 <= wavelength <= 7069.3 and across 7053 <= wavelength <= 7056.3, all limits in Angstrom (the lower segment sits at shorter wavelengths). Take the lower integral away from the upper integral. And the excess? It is -7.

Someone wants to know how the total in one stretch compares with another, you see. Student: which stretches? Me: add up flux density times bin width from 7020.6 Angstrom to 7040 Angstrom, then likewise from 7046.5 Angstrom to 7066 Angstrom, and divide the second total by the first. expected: 1.00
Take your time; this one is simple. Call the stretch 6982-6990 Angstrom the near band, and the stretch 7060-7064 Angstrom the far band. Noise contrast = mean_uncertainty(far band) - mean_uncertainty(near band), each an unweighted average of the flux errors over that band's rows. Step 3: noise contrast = -0.100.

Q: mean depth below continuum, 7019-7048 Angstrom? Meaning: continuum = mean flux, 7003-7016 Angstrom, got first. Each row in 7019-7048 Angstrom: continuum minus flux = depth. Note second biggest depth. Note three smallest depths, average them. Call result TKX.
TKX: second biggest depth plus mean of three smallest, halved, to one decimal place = 1.3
